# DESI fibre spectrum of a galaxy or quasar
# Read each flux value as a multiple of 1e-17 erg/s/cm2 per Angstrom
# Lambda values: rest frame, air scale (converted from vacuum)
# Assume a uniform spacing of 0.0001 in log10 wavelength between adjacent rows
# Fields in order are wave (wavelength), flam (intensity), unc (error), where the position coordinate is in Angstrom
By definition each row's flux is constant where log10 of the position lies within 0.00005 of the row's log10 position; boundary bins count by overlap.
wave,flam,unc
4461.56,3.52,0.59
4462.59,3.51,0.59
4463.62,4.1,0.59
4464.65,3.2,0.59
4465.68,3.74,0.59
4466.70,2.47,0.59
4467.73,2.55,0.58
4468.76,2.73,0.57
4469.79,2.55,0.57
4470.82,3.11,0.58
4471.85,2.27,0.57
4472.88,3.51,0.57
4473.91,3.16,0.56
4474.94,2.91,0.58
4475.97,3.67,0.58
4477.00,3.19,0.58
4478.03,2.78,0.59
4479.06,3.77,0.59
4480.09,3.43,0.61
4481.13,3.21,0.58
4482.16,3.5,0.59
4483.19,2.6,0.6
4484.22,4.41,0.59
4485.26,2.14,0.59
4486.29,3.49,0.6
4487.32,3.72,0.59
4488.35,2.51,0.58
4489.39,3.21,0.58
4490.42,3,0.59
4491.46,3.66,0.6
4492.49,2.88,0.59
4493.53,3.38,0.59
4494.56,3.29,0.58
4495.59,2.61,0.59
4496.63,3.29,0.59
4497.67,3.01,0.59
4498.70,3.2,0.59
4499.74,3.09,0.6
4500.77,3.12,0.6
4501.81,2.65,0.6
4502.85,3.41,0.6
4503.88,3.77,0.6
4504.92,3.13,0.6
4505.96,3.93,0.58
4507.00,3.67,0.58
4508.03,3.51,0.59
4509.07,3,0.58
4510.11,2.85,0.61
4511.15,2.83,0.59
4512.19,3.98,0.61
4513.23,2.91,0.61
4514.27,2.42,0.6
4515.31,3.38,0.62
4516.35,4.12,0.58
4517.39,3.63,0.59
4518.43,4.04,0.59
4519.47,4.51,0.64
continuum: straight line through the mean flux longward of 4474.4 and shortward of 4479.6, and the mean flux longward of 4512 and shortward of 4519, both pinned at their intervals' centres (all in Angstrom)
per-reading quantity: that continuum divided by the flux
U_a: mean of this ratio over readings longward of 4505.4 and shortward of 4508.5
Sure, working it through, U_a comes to 0.93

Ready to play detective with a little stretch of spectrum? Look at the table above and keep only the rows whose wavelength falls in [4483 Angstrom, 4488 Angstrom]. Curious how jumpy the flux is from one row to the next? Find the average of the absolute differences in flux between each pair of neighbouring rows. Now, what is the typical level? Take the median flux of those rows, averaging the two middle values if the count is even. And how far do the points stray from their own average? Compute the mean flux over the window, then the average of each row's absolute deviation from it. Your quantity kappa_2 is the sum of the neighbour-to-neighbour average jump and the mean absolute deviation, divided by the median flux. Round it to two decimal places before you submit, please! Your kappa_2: 0.61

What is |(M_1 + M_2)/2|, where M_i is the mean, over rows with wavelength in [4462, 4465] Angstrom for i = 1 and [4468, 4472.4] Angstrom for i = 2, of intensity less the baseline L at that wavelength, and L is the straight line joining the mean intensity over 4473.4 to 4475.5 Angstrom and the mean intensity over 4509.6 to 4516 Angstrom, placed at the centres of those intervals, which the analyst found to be 0.10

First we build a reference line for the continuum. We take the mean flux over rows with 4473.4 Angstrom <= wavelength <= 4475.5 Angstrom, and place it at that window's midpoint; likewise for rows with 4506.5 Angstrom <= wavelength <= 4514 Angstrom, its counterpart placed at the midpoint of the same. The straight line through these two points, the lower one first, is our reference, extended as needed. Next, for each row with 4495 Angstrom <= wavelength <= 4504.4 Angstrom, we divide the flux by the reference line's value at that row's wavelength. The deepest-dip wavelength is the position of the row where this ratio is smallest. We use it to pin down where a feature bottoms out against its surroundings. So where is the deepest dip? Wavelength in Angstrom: 4495.59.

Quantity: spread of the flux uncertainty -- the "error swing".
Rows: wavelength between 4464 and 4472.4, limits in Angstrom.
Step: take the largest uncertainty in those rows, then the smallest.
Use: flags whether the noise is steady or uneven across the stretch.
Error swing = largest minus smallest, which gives 0.020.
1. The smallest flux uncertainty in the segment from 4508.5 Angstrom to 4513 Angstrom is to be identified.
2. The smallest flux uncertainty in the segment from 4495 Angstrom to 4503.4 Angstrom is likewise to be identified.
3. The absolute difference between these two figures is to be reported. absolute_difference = 0.010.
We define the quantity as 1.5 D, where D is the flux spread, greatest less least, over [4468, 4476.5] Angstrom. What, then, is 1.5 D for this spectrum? 2.1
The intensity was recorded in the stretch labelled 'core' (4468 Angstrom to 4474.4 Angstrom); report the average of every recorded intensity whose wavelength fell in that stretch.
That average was 2.9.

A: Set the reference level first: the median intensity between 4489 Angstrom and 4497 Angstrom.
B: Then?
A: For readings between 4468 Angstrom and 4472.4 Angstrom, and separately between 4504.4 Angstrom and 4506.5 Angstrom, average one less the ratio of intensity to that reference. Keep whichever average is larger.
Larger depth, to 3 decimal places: 0.180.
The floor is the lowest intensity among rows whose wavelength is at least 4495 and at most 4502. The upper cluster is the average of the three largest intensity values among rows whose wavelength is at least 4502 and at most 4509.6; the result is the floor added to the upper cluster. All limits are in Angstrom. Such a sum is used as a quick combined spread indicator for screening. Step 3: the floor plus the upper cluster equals 6.40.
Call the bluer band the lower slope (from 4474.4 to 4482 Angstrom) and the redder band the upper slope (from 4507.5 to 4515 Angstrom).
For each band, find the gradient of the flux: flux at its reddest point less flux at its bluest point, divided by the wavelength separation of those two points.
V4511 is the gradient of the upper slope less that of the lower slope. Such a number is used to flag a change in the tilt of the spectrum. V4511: -0.22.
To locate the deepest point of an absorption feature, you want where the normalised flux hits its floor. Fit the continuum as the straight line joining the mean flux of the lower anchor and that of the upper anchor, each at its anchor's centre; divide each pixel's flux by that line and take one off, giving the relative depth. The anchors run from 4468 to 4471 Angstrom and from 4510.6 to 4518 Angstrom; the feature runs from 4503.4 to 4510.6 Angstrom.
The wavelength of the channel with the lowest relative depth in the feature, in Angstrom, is 4510.11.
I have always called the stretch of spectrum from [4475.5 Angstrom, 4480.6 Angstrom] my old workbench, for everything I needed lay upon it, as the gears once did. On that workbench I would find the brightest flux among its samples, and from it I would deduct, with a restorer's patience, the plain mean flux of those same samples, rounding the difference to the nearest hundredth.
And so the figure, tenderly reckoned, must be 0.40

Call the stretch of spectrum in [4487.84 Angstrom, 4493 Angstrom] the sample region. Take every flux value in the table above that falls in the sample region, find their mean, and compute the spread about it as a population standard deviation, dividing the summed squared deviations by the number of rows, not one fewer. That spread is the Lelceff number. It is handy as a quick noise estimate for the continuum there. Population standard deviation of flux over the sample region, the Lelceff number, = 0.38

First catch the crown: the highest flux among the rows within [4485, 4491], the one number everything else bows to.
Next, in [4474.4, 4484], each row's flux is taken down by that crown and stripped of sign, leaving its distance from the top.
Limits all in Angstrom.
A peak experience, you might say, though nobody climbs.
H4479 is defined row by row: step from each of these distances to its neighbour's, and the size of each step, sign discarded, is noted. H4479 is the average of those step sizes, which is 0.52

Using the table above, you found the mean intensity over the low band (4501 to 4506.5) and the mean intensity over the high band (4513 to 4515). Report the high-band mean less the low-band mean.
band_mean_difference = -0.7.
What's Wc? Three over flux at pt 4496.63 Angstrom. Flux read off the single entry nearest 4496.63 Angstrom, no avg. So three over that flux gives 0.91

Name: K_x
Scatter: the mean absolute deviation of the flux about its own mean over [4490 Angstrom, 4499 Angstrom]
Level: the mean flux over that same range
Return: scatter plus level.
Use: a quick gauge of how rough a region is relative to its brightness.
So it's 3.39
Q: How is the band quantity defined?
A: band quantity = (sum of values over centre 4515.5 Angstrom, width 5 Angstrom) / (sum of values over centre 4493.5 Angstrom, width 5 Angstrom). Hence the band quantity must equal 1.04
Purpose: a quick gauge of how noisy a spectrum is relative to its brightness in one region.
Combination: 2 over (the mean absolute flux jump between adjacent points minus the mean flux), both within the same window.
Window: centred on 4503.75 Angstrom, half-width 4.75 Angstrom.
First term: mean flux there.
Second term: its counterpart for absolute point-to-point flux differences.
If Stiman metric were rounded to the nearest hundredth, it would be -0.68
